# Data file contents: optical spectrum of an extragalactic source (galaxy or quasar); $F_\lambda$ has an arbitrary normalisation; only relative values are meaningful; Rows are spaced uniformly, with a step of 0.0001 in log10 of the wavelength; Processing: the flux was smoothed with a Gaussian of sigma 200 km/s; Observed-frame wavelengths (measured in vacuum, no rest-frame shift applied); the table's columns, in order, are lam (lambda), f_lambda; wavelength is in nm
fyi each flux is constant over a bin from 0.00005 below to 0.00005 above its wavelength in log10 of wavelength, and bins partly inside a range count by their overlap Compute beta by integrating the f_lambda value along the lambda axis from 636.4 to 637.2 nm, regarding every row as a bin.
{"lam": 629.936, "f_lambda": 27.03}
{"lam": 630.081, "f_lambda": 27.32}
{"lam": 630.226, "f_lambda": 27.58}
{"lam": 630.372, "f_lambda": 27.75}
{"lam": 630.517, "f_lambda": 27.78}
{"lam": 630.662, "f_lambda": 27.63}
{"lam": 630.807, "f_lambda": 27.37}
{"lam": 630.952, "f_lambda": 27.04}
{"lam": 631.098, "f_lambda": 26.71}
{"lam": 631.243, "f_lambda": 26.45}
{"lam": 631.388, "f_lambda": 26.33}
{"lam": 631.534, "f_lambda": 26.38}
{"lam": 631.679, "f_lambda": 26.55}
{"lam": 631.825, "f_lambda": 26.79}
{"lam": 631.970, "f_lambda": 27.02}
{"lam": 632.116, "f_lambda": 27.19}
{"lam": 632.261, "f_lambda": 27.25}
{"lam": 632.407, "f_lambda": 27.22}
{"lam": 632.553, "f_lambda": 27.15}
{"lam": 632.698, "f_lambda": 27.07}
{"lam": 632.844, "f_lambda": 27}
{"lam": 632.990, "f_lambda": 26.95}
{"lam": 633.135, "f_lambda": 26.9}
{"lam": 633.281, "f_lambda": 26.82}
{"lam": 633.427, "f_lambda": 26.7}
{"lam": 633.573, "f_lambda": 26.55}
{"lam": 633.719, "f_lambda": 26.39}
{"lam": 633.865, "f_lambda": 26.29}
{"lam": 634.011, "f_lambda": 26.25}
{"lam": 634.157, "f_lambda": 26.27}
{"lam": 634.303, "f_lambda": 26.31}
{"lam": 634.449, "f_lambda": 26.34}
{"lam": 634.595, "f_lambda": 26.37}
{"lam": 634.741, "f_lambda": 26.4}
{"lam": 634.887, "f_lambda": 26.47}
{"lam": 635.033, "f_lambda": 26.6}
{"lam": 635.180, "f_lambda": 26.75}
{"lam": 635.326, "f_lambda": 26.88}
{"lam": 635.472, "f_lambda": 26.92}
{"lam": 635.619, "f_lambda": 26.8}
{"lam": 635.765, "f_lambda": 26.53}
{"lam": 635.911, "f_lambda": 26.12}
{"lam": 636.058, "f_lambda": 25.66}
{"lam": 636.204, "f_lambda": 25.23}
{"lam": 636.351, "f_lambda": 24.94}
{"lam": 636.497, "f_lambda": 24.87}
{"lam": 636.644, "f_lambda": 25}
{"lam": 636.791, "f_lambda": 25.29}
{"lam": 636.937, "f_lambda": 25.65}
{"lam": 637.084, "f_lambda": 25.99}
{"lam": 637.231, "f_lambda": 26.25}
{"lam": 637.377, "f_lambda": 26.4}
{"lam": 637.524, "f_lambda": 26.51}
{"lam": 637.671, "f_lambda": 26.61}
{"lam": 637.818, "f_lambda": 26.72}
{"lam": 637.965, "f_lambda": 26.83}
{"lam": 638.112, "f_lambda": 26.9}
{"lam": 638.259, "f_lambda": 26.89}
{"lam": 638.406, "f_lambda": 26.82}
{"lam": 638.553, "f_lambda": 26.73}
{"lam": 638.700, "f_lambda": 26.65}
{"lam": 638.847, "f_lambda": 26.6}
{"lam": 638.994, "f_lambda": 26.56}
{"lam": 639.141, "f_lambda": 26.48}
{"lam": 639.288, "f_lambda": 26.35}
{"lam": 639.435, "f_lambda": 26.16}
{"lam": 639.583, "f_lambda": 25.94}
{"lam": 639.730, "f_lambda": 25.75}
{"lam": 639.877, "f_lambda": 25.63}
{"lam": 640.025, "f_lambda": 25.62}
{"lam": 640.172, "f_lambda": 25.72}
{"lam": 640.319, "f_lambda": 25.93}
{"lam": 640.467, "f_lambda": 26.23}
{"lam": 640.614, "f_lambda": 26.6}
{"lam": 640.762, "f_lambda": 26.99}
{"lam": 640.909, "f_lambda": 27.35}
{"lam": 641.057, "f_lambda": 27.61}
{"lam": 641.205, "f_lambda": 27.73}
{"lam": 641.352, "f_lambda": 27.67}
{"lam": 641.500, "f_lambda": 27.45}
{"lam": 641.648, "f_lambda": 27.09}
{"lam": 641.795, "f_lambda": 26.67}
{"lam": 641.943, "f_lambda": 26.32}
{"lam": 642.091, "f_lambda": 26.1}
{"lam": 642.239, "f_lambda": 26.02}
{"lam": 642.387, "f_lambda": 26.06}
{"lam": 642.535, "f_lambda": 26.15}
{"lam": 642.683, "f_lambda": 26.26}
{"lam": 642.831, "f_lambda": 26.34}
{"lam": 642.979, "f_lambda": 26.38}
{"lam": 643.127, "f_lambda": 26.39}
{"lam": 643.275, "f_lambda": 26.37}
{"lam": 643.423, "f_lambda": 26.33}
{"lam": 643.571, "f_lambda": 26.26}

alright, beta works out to 20.3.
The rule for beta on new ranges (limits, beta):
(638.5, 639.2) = 18.6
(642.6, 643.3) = 18.4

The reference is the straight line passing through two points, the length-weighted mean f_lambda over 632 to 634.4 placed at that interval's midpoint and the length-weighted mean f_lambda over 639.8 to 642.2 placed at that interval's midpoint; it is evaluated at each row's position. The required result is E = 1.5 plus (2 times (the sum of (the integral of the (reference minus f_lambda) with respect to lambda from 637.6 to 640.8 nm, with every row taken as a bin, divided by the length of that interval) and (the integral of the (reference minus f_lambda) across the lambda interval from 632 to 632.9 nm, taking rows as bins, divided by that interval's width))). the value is 1.35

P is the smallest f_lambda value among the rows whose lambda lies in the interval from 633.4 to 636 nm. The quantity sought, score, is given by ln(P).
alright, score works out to 3.26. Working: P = 26.12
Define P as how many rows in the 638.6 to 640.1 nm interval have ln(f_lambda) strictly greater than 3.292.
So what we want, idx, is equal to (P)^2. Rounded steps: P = 0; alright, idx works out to 0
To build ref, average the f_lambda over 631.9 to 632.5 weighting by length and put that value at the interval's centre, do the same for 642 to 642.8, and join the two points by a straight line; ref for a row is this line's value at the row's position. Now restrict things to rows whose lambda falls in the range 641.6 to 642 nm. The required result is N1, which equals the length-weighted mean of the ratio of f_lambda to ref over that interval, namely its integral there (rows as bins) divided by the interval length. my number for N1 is 1.02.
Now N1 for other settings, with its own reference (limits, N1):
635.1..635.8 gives 1.00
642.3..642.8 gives 1.00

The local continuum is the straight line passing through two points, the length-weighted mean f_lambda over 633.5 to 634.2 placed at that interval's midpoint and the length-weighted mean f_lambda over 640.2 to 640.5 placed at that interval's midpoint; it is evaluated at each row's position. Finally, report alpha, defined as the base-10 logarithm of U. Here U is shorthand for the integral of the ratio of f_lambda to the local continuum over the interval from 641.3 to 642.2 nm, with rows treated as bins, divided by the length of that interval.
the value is 0.015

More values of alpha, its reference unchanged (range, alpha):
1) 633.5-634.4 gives 0.000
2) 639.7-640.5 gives -0.004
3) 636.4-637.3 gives -0.012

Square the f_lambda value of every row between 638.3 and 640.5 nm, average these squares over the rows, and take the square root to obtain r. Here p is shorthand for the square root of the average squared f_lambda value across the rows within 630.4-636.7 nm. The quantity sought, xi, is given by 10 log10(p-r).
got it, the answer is -4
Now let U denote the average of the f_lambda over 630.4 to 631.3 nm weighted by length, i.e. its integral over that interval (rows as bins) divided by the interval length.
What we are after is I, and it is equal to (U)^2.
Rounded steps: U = 27.2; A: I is 741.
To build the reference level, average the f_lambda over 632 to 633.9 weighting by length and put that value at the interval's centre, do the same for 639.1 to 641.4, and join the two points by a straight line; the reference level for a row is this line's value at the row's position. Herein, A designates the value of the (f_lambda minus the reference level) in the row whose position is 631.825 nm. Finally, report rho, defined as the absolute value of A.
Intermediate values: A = -0.17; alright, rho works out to 0.17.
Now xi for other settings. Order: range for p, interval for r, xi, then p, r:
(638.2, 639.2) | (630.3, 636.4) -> -33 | 26.68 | 26.7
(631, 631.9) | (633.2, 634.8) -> -10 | 26.54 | 26.4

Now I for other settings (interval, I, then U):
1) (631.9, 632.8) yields 736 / 27.1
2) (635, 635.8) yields 715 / 26.7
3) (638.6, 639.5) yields 702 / 26.5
